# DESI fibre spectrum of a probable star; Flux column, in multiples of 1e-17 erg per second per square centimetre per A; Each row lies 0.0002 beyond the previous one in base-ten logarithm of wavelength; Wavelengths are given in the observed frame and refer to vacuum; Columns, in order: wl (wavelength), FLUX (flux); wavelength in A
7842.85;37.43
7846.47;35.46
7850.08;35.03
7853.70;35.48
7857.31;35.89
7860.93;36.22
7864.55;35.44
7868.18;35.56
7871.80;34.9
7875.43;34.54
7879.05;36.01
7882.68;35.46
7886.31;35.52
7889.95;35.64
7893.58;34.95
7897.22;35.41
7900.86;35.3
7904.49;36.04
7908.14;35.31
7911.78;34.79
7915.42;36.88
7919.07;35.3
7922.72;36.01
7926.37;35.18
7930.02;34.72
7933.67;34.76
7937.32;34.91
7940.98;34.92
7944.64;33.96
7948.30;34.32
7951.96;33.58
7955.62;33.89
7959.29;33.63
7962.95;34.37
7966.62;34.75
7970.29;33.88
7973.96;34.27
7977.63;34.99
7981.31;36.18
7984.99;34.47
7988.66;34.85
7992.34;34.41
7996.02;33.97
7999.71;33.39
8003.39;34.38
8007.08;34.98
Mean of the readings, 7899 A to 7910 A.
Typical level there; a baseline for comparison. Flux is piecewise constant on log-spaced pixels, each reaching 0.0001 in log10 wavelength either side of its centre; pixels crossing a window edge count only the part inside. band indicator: 35.55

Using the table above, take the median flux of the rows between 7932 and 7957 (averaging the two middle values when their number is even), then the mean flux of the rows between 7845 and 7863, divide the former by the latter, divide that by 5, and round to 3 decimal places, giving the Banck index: 0.193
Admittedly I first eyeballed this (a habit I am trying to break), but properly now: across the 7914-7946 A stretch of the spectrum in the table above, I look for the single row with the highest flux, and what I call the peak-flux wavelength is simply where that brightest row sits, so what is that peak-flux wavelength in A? 7915.42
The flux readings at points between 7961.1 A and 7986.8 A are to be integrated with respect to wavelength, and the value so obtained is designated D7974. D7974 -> 892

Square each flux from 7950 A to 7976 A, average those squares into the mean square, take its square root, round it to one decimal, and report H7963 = 34.1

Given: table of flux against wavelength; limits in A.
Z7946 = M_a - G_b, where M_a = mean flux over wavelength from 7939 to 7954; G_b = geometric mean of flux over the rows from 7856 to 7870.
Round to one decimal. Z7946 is -1.6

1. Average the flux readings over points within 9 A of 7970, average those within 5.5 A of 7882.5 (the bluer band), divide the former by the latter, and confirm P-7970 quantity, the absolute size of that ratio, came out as 0.97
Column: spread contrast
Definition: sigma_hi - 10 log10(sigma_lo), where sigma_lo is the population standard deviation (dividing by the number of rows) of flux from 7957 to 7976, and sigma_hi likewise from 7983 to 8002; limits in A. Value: 4.6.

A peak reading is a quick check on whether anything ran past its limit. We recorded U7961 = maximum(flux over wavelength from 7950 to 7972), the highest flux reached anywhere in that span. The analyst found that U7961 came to 34.75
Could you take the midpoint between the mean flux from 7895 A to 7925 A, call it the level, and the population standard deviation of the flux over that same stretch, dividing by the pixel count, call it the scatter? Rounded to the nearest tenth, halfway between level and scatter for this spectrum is 18.1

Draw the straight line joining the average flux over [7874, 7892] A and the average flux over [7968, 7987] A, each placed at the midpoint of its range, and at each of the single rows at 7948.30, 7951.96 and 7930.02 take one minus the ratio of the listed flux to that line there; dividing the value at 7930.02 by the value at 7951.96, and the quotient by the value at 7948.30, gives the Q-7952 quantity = 15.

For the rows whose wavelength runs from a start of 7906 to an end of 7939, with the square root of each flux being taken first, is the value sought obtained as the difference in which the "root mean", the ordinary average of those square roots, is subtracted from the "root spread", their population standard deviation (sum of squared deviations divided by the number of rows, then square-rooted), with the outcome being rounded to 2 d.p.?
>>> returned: -5.89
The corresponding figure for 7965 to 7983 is -5.83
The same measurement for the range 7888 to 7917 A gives -5.91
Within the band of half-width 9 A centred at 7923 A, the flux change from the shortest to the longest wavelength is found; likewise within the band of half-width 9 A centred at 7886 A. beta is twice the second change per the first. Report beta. 1.0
